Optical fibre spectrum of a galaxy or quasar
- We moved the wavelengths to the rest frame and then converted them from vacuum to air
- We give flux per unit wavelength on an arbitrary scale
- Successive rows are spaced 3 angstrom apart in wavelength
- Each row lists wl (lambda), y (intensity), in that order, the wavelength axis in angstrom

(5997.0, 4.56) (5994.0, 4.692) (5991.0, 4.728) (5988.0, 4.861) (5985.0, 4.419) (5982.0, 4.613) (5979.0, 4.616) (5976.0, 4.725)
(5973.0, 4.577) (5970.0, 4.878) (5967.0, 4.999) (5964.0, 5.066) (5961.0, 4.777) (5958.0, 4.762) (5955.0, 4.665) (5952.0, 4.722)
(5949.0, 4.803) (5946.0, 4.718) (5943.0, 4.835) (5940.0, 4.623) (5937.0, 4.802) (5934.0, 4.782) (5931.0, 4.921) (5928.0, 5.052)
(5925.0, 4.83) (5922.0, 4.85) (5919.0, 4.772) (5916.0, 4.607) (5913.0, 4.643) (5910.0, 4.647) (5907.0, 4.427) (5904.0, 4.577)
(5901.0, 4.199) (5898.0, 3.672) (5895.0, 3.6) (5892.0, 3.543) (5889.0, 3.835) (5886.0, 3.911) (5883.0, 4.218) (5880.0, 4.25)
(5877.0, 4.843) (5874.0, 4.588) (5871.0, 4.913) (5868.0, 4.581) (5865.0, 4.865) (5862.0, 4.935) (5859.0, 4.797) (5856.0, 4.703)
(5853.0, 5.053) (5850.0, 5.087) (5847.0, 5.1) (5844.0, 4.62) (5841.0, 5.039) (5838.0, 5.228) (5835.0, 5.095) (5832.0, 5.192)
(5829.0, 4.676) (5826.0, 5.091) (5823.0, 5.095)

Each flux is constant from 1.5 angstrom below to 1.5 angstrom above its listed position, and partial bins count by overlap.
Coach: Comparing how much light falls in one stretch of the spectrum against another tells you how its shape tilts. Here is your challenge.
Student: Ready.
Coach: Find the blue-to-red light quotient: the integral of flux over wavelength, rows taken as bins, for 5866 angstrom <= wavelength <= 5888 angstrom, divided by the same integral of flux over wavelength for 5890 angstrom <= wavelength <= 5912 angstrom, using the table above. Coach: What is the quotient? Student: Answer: 1.09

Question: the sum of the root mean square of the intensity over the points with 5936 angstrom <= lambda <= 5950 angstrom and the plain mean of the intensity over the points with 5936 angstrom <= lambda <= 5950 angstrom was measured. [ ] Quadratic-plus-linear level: 9.51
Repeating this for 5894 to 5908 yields 8.21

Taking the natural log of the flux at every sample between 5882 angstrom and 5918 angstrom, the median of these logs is 1.44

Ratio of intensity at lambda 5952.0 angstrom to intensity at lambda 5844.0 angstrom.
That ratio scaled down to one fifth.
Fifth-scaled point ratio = 0.204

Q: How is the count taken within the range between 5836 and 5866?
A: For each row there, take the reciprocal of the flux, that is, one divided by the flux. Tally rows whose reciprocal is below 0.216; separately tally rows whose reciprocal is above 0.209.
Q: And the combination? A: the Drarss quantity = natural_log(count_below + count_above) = 2.4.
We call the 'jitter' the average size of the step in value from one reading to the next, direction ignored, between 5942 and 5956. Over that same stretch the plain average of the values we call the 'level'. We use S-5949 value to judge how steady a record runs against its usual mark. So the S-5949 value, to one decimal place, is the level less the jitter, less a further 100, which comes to -95.3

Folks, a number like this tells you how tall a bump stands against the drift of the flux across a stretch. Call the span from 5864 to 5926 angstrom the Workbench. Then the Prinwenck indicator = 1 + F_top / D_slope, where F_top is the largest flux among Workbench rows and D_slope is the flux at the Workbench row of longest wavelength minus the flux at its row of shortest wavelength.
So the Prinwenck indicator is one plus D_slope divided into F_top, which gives -139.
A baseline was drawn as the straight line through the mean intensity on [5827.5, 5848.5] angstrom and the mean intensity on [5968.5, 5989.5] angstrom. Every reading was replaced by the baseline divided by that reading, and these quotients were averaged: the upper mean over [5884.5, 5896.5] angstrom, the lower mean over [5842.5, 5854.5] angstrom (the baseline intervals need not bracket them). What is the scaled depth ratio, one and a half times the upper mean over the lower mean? 2.0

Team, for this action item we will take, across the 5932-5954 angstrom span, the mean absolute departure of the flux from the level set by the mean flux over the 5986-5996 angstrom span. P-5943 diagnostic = 0.06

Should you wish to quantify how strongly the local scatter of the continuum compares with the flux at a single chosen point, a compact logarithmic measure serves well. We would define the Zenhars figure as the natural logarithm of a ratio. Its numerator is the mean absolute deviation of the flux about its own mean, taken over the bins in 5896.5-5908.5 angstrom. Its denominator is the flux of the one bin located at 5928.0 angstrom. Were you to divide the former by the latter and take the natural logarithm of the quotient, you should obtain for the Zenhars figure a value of -2.88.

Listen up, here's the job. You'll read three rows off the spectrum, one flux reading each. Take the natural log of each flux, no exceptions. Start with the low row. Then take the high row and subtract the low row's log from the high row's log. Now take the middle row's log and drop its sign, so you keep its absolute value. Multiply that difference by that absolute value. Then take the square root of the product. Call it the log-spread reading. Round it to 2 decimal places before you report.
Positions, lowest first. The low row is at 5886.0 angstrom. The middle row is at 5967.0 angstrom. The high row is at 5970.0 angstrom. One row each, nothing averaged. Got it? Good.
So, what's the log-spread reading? 0.60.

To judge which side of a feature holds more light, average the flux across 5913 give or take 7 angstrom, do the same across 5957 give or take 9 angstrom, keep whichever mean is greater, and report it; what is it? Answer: 4.80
